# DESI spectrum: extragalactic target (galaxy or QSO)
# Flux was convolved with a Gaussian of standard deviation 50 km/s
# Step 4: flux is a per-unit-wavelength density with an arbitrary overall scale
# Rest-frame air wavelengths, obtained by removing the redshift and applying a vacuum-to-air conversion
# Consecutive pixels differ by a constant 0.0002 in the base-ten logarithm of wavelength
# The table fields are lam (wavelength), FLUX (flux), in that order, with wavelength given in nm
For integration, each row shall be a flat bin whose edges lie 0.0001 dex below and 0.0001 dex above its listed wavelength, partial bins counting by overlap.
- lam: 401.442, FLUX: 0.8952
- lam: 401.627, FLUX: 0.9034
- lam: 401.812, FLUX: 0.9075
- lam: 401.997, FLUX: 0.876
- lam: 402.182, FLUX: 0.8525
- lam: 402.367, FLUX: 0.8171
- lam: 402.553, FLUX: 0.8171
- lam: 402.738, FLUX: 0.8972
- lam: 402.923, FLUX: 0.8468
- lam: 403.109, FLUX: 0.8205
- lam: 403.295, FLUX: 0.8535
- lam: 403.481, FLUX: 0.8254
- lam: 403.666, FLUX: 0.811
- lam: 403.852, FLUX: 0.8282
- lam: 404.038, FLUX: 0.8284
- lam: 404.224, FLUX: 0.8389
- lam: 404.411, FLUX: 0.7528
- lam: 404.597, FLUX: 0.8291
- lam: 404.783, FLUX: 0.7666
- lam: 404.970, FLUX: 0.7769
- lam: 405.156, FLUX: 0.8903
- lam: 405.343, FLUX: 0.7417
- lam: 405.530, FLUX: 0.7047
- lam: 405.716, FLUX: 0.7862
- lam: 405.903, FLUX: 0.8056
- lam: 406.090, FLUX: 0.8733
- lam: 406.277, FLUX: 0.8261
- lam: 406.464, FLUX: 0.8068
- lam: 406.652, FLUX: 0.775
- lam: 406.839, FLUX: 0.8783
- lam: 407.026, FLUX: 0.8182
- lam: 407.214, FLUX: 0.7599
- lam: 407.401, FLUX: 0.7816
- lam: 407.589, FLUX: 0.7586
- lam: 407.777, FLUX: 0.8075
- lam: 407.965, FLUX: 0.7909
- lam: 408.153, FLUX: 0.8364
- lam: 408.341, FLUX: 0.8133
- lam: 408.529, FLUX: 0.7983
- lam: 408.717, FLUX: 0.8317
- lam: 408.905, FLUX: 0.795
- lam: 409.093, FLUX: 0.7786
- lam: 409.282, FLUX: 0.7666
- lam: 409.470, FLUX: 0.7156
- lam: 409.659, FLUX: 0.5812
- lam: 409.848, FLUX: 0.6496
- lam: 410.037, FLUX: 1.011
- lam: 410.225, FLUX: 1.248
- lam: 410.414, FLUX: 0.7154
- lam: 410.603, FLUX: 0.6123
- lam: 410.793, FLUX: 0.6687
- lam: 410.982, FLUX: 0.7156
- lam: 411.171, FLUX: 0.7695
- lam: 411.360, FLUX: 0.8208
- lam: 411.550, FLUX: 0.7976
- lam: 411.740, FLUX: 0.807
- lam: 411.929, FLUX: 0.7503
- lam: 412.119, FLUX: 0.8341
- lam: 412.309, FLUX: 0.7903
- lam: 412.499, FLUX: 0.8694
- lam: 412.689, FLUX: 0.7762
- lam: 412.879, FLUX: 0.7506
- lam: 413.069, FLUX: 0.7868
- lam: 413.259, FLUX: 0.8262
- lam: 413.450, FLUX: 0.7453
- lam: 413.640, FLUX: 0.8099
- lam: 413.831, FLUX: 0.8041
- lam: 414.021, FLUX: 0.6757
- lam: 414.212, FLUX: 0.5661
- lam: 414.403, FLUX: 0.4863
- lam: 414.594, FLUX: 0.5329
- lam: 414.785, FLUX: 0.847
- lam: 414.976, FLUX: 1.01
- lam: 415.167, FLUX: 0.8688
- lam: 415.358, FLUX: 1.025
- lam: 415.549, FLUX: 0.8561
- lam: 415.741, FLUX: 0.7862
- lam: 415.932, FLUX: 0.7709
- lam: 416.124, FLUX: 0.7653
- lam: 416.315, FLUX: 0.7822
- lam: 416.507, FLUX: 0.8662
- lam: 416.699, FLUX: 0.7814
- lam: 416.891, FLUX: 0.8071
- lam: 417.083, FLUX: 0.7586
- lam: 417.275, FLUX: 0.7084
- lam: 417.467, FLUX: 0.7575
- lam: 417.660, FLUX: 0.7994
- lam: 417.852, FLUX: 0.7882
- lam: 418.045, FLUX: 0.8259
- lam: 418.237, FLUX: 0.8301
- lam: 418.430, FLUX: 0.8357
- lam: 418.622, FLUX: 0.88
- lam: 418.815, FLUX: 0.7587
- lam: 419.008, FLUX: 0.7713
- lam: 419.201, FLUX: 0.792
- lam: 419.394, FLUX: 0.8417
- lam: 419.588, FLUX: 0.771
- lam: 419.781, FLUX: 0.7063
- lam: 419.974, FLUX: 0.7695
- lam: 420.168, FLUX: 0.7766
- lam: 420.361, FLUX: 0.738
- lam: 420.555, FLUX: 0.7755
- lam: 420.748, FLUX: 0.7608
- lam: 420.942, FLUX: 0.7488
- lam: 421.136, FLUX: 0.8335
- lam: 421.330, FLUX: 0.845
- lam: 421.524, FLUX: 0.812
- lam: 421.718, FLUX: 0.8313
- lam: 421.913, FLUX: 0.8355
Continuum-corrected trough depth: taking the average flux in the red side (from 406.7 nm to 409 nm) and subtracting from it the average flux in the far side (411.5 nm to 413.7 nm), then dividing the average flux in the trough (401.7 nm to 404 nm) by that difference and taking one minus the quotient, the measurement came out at -80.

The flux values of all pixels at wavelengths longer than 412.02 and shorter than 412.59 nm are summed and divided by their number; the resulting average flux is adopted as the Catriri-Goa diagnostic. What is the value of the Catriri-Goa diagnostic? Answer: 0.83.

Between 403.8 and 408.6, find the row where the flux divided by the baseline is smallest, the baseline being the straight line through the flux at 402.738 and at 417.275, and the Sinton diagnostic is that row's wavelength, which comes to 405.530 nm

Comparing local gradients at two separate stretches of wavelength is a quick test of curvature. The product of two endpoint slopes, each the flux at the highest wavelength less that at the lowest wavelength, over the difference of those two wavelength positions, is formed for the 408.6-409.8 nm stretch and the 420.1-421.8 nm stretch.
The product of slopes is -0.0094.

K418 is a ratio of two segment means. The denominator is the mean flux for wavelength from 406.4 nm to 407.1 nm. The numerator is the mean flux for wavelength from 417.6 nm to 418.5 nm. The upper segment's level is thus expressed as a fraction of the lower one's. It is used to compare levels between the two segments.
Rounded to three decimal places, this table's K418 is 0.995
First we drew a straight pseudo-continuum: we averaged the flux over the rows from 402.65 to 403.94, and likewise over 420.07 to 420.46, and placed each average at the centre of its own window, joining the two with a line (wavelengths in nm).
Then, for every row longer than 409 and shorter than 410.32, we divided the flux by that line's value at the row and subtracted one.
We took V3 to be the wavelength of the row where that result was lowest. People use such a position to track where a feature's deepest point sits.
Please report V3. 409.659 nm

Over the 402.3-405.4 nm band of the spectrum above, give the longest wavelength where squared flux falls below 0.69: 405.343 nm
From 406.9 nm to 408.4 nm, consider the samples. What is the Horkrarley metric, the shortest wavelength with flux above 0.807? 407.026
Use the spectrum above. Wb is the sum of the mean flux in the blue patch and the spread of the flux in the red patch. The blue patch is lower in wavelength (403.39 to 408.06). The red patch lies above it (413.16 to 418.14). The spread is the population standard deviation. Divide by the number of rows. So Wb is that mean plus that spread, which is 0.92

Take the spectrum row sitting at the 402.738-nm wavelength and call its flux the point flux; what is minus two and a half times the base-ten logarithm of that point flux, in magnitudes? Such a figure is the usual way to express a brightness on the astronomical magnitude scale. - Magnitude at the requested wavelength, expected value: 0.118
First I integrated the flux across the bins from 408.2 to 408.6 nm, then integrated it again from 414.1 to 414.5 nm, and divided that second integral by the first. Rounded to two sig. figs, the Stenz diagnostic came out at 0.66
